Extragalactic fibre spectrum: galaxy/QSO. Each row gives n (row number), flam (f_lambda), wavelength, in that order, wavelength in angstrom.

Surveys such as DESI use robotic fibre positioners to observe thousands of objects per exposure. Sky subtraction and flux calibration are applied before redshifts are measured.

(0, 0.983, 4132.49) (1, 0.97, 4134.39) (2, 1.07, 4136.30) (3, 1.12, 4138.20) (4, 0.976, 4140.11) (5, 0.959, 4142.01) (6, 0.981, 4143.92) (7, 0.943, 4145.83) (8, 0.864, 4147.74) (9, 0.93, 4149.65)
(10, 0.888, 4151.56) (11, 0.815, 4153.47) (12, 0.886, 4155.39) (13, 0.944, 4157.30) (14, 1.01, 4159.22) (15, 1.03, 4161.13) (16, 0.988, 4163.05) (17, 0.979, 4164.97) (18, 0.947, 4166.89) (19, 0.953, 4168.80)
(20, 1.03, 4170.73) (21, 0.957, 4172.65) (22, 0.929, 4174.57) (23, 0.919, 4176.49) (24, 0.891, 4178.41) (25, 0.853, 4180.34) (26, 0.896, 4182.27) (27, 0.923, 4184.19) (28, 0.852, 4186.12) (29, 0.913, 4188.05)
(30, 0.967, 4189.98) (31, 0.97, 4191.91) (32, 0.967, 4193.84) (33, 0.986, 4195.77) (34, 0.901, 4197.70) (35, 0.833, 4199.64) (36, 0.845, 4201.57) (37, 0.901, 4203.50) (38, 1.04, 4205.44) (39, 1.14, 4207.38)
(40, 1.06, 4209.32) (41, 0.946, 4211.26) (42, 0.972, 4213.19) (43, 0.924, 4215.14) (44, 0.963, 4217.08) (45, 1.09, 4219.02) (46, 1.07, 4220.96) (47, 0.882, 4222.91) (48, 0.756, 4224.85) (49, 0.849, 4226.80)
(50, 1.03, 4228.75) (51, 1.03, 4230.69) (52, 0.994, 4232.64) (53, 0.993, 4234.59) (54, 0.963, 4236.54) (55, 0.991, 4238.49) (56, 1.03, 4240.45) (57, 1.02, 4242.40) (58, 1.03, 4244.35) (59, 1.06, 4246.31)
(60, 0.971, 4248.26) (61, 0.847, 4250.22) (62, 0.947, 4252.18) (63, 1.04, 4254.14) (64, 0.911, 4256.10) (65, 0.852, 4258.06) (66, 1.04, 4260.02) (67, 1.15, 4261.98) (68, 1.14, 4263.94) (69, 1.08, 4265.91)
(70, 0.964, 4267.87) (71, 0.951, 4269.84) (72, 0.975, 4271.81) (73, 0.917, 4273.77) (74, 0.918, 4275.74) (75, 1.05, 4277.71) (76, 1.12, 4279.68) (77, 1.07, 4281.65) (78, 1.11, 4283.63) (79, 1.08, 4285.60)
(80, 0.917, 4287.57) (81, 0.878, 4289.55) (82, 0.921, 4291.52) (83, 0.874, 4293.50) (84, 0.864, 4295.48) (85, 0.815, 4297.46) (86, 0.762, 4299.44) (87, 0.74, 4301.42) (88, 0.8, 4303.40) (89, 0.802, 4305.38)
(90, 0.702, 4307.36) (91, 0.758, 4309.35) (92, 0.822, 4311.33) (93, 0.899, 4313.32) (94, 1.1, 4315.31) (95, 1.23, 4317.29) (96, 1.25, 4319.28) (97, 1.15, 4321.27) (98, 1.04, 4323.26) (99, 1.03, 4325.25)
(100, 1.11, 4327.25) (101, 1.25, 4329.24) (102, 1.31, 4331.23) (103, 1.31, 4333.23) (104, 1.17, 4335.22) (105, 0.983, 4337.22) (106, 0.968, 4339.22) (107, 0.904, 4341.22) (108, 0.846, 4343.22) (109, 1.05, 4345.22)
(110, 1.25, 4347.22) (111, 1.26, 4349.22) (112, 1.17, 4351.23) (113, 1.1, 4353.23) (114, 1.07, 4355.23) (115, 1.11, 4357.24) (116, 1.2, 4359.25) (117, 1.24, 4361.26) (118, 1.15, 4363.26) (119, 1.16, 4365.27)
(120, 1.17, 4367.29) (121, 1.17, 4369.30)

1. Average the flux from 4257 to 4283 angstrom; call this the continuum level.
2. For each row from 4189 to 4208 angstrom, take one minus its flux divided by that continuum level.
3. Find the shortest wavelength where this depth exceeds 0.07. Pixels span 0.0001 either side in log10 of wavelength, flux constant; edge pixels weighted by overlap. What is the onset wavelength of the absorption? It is 4197.70 angstrom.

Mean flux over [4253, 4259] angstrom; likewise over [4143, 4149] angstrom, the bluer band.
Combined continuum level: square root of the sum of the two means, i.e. 1.37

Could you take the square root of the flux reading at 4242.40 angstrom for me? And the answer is 1.01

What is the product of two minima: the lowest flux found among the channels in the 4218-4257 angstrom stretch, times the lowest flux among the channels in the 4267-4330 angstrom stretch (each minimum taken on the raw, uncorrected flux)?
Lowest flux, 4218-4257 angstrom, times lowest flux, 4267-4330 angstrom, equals 0.53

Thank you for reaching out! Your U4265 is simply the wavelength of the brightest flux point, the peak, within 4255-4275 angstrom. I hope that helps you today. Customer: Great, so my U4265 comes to 4261.98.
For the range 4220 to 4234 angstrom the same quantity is 4220.96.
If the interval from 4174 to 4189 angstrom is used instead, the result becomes 4174.57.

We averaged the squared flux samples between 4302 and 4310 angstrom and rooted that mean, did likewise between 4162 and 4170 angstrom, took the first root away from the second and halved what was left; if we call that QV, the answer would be 0.10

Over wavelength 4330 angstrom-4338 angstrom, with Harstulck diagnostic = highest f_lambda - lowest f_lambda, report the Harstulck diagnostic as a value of 0.33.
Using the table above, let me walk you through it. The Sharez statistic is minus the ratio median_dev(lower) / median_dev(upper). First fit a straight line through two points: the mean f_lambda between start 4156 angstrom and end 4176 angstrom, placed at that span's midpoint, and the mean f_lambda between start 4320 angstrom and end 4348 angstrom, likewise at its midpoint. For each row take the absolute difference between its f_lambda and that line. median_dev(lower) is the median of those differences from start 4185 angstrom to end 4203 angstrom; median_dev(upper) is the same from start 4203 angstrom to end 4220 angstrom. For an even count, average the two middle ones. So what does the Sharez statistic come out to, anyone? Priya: -1.3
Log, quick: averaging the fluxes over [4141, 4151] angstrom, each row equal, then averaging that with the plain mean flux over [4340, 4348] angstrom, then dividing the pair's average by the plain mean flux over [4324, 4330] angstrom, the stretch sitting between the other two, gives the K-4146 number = 0.86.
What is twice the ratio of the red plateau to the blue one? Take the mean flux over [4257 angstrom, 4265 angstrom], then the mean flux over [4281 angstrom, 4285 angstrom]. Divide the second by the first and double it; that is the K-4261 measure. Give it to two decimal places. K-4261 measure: 2.09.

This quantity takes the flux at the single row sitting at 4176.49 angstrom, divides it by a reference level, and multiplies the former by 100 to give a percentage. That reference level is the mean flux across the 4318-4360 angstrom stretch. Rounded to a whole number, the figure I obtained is 82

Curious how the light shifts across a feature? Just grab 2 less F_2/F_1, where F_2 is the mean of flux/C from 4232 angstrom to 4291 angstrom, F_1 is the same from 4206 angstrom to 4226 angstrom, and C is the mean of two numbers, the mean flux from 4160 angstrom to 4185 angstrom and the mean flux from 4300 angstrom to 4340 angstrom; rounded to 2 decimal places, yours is 0.98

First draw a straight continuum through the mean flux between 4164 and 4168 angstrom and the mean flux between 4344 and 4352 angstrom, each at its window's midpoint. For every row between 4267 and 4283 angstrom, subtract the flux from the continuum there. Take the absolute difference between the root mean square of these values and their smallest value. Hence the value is 0.14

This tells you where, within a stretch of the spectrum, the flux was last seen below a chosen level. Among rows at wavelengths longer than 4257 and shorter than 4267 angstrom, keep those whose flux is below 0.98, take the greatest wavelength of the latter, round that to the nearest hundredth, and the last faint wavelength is 4258.06 angstrom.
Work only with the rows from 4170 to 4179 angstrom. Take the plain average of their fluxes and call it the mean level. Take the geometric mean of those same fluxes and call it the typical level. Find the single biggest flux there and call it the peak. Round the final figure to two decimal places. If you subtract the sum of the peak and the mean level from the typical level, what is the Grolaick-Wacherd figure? -1.03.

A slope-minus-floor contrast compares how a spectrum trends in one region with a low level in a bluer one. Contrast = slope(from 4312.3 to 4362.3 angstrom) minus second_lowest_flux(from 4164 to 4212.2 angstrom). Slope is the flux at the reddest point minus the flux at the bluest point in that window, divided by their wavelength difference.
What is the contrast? -0.838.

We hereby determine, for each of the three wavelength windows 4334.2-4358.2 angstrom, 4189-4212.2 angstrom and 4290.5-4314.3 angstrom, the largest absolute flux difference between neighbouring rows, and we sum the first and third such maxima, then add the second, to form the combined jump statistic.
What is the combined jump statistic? 0.44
